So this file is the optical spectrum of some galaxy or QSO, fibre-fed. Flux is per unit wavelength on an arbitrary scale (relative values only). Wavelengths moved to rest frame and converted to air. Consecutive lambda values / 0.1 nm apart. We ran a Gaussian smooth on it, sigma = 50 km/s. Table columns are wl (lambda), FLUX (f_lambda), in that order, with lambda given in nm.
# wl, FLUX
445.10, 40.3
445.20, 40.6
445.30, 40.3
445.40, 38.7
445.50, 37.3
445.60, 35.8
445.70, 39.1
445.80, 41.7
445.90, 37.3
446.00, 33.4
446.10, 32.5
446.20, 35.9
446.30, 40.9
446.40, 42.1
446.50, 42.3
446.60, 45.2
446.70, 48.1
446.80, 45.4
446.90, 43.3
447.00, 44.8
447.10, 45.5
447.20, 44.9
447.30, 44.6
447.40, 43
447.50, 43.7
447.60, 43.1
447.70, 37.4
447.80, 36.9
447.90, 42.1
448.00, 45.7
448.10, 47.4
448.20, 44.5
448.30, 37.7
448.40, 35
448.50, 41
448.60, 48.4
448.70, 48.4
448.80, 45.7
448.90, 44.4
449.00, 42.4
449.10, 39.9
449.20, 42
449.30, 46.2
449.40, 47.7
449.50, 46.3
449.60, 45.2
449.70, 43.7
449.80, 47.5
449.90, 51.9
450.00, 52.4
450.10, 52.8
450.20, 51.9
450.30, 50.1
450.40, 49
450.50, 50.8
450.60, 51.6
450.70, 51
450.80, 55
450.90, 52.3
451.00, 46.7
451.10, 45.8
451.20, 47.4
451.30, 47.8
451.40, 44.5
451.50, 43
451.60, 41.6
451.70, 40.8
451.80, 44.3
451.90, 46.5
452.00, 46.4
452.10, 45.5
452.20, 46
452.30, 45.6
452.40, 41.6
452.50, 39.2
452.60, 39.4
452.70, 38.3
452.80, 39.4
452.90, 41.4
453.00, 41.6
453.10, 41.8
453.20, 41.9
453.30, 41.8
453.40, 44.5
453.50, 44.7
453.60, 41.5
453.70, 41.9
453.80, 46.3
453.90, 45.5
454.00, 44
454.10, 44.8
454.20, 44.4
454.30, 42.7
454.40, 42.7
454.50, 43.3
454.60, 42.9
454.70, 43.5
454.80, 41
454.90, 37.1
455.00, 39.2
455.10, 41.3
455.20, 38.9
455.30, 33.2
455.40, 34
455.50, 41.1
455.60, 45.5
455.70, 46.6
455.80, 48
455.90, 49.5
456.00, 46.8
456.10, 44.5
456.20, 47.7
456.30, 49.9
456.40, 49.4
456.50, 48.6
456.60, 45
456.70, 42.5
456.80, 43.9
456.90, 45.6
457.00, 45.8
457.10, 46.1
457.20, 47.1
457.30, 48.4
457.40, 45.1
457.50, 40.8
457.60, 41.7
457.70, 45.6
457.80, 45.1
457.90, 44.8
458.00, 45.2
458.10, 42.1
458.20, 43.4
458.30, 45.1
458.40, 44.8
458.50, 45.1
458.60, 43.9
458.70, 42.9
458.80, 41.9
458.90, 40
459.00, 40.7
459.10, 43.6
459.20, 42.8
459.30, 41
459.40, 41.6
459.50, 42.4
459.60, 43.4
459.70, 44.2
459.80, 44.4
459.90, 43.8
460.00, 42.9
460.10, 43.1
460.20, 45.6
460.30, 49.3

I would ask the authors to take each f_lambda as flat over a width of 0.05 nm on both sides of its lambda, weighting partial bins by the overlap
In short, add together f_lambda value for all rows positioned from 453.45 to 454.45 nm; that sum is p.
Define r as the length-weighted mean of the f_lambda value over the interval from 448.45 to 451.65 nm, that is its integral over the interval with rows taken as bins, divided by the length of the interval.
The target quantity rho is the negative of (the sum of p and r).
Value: -486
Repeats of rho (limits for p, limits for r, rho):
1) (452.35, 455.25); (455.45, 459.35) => -1261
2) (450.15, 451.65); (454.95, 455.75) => -768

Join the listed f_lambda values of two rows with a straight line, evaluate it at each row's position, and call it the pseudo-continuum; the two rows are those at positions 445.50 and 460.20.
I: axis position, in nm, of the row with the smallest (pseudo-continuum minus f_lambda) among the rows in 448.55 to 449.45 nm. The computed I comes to 448.60 nm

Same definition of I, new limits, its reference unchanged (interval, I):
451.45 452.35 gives 451.90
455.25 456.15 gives 455.90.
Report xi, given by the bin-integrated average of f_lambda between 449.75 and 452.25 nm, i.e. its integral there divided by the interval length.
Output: 48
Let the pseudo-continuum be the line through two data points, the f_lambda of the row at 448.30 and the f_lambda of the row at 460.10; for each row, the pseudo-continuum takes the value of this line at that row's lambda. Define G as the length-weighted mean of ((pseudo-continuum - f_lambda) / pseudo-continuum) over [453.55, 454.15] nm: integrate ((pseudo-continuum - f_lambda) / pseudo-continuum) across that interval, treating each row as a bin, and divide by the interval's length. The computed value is -0.09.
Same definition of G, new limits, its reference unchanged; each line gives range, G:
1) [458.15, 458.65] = -0.05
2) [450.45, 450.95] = -0.34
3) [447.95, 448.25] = -0.22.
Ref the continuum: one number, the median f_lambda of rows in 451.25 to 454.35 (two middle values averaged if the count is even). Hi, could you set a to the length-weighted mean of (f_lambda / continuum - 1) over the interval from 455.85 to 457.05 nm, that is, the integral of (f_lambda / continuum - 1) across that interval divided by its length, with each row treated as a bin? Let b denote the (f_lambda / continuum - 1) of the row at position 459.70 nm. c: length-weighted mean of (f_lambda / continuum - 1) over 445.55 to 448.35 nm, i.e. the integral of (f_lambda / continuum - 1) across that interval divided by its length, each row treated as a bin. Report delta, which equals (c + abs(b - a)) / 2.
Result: 0.011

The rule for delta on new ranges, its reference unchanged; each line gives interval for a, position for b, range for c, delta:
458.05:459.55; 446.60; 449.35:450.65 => 0.102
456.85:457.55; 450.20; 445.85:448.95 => 0.065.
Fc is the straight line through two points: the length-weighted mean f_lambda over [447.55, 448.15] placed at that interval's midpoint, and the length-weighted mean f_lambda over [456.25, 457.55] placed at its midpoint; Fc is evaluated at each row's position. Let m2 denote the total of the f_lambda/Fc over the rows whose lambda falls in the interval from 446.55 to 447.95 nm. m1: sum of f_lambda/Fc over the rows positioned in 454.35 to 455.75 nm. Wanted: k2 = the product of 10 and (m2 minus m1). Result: 19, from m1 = 12.6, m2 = 14.5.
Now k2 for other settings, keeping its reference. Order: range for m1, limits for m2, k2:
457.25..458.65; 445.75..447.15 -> 6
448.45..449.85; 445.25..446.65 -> -16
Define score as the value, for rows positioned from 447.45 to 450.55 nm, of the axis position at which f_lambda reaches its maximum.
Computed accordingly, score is 450.10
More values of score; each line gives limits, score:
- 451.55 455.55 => 451.90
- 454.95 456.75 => 456.30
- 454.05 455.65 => 455.60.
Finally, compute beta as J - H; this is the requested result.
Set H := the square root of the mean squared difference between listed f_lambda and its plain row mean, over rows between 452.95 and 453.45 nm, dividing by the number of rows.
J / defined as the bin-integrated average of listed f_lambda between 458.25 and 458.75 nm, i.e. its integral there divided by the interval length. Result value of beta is 43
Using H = 1.09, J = 44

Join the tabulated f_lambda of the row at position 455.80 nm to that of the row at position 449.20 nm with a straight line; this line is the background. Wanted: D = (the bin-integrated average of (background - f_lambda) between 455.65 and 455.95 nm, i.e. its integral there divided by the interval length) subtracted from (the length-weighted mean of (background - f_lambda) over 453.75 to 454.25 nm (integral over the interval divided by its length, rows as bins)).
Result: 1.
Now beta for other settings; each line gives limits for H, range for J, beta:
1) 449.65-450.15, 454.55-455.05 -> 37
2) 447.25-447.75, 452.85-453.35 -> 39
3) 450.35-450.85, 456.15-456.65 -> 46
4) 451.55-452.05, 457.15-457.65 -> 42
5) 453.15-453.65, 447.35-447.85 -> 39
